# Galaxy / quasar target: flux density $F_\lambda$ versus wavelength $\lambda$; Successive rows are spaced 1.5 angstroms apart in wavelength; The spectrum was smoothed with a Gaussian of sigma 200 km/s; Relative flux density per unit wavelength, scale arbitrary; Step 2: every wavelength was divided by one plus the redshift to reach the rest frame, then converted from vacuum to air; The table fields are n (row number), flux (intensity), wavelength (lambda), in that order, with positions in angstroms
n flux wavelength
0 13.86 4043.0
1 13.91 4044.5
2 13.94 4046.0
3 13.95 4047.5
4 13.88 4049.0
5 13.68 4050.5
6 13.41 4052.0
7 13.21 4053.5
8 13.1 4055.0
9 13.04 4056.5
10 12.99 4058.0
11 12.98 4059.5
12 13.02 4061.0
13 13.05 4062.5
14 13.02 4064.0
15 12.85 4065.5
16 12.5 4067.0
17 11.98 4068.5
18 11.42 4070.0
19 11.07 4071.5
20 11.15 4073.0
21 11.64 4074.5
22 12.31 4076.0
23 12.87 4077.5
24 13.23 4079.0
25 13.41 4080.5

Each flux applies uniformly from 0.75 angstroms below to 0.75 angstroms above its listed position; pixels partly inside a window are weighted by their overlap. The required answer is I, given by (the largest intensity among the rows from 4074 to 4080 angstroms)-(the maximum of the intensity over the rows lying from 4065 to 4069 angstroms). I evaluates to 0.4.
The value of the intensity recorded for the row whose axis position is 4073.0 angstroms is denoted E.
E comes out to 11.15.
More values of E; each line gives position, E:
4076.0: 12.31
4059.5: 12.98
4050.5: 13.68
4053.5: 13.21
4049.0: 13.88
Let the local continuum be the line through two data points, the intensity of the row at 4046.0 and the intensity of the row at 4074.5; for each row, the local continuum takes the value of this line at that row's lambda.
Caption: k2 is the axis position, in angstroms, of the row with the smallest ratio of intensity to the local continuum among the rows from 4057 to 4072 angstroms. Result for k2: 4071.5 angstroms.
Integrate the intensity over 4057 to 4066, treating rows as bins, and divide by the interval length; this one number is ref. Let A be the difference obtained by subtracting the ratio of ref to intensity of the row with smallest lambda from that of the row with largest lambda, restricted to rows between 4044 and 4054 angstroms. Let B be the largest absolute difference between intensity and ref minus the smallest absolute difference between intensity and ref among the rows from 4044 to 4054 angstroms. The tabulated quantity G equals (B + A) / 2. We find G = 0.39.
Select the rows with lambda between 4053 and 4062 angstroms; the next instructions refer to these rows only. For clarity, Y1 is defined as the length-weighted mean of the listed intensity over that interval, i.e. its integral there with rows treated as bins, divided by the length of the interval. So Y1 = 13.1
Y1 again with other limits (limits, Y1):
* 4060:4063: 13.0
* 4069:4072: 11.3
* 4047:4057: 13.5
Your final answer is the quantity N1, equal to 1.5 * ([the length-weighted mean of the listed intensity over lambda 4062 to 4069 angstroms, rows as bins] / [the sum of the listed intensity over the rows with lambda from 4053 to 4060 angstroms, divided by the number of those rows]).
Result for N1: 1.5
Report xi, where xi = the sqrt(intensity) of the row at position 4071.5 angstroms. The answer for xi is 3.33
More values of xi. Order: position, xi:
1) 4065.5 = 3.58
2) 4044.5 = 3.73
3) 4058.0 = 3.60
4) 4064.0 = 3.61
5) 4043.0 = 3.72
